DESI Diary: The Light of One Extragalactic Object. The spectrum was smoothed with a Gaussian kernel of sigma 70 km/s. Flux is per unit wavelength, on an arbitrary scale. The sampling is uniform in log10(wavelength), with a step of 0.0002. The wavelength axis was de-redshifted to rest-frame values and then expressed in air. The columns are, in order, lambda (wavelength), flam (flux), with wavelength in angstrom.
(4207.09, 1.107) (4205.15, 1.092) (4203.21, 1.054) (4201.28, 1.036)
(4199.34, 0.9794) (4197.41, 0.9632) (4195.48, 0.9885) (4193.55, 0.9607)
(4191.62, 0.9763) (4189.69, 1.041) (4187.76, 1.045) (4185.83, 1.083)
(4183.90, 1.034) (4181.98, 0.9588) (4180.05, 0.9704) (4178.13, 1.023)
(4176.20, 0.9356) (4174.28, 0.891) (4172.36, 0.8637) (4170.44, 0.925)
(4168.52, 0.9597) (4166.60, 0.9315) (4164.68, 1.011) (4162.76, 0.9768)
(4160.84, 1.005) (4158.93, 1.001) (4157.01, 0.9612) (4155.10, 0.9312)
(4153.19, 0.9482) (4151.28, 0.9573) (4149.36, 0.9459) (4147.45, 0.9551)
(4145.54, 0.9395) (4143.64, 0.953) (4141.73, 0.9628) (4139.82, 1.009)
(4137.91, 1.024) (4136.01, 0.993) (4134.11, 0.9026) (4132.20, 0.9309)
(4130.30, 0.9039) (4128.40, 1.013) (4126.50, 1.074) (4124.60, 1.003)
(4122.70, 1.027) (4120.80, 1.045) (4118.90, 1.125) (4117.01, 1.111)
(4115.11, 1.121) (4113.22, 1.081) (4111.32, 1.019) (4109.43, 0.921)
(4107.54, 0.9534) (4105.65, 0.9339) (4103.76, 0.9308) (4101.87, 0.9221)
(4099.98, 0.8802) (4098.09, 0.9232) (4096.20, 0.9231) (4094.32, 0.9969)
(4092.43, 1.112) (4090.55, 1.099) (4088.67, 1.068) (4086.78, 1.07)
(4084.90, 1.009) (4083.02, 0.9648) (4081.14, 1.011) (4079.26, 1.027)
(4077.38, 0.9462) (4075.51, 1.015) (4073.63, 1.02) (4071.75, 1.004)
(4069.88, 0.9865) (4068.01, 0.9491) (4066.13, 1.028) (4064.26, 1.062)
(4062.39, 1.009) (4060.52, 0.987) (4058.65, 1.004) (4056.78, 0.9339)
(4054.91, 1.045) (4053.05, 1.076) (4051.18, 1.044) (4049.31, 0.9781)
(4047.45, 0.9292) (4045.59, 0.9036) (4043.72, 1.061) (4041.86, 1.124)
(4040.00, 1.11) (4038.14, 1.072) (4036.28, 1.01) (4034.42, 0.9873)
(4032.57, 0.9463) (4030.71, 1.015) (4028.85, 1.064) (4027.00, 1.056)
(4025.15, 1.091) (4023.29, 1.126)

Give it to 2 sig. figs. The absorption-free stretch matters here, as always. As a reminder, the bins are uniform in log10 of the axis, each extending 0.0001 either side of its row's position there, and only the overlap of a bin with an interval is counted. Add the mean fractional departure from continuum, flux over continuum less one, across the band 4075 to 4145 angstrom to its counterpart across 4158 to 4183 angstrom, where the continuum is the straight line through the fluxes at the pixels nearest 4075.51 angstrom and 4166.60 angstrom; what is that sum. 0.049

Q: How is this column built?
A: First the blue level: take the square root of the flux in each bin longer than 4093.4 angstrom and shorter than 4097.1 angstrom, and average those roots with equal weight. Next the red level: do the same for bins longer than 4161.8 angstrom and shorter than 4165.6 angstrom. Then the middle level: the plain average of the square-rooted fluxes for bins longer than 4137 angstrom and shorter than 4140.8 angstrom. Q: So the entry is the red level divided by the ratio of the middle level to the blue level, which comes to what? 0.97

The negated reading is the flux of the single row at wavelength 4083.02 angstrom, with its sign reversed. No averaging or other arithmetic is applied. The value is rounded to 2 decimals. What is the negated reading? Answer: -0.96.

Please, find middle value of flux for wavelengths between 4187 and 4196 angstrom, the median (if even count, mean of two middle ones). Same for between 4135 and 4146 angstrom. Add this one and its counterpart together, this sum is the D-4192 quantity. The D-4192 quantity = 1.97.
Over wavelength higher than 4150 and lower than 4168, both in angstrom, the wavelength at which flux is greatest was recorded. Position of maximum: 4164.68 angstrom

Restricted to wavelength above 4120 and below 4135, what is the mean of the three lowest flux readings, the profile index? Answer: 0.912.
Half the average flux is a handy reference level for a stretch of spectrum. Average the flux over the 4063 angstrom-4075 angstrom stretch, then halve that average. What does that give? 0.504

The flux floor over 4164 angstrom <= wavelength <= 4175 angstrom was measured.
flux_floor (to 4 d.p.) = 0.8637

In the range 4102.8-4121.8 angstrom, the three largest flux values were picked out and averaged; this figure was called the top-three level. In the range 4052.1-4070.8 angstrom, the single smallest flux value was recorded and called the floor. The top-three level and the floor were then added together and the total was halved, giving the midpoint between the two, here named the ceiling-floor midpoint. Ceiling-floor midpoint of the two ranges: 1.03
